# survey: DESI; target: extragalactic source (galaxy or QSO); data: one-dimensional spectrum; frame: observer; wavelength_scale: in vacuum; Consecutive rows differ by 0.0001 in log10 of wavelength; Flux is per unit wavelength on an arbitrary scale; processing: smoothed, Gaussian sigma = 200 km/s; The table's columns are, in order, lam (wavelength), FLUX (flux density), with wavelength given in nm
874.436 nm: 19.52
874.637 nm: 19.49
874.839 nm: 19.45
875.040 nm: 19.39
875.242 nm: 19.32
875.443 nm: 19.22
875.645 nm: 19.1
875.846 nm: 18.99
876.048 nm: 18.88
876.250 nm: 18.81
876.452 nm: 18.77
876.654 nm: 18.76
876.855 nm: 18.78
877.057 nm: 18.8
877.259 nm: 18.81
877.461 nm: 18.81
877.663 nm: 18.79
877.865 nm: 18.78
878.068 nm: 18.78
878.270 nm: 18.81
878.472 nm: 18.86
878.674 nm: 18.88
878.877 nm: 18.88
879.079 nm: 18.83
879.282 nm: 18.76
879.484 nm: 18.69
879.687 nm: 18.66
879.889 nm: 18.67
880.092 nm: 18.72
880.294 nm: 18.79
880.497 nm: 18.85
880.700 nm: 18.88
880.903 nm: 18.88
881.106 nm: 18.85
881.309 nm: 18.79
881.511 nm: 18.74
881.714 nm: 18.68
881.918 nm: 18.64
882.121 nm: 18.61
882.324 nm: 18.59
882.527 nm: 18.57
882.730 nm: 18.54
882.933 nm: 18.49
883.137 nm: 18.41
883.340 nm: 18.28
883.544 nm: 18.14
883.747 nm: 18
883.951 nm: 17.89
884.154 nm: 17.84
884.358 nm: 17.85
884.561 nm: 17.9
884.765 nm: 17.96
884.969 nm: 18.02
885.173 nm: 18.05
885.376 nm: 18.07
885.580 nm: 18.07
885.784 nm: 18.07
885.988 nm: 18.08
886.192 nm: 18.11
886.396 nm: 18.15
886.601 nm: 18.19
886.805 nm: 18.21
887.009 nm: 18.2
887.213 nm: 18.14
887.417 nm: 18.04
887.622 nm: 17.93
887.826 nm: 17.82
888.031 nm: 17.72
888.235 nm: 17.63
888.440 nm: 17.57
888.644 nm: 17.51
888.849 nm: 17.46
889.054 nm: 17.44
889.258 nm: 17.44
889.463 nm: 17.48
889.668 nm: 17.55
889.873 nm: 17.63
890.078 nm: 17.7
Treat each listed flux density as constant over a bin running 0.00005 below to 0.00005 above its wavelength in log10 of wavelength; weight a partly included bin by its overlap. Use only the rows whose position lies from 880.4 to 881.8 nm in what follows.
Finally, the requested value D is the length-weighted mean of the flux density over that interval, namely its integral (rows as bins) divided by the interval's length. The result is 18.8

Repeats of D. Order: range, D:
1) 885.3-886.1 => 18.1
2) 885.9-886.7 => 18.1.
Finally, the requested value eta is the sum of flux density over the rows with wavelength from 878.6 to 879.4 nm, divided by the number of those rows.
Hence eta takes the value 18.8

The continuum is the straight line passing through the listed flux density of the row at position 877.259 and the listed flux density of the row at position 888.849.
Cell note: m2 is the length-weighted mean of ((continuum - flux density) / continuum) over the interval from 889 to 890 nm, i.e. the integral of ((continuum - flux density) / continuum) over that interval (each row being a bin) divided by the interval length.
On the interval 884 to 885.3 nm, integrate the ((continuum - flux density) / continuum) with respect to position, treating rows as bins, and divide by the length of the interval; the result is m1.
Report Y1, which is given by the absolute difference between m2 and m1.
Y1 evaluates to 0.008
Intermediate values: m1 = 0.001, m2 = -0.0076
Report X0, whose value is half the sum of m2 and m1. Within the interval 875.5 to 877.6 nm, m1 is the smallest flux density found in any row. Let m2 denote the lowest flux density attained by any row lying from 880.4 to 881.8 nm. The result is 18.7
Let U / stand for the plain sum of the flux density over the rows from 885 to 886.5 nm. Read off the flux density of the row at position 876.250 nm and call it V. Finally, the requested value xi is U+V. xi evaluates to 145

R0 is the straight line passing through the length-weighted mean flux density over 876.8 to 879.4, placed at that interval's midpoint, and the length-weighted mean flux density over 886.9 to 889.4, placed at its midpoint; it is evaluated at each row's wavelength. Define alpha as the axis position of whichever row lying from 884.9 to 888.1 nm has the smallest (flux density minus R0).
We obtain 884.969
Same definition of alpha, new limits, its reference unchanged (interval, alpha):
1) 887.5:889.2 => 888.849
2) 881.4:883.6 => 883.544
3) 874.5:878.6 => 876.452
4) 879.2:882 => 879.687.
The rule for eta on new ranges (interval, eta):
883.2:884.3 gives 18.0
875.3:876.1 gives 19.0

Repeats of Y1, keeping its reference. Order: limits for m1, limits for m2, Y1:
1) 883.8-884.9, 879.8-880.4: 0.018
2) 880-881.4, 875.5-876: 0.020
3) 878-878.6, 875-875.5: 0.007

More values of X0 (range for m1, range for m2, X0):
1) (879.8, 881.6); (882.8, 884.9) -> 18.3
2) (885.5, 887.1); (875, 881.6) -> 18.4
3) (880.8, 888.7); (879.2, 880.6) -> 18.1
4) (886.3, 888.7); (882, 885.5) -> 17.7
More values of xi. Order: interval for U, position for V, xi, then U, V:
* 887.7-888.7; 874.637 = 108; 88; 19.49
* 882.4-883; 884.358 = 73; 56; 17.85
